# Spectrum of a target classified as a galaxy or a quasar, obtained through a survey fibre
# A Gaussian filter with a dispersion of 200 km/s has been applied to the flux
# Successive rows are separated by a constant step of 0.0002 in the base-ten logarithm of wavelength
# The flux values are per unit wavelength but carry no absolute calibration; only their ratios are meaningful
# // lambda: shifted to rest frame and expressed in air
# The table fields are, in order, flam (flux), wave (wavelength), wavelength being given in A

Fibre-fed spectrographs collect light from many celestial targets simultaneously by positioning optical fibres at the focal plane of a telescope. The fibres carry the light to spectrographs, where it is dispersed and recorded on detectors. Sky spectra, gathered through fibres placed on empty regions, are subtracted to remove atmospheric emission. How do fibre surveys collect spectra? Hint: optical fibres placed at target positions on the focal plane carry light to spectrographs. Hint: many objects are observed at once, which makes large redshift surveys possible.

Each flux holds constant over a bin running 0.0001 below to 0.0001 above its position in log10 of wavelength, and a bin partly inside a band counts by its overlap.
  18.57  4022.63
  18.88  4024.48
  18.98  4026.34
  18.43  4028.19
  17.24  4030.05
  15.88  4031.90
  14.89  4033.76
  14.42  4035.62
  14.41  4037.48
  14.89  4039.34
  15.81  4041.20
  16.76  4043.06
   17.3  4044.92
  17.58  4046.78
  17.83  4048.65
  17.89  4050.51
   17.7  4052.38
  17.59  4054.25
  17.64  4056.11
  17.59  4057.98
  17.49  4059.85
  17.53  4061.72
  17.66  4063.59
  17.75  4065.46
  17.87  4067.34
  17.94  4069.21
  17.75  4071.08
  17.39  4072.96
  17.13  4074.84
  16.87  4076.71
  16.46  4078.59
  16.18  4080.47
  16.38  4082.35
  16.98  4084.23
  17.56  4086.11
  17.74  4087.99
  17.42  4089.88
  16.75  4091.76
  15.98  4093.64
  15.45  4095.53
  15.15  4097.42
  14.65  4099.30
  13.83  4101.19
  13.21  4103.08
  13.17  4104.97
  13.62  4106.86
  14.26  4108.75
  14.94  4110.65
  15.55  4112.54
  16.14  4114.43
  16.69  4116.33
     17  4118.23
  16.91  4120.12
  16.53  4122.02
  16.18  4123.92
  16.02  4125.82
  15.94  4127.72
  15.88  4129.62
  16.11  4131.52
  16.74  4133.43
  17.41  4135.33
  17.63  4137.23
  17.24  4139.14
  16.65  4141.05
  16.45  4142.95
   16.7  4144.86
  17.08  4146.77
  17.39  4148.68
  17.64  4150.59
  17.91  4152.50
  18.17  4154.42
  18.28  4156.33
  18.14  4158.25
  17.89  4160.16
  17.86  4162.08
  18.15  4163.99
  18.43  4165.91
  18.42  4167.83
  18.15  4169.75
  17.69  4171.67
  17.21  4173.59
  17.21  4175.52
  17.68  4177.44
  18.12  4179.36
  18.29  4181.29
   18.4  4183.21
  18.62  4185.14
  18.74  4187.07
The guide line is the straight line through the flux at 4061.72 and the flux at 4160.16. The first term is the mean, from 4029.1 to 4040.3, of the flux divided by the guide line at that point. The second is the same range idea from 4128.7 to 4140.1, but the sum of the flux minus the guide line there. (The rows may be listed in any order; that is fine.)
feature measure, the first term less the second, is 6.6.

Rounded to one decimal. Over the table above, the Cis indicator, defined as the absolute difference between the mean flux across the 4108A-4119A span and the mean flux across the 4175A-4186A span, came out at 2.3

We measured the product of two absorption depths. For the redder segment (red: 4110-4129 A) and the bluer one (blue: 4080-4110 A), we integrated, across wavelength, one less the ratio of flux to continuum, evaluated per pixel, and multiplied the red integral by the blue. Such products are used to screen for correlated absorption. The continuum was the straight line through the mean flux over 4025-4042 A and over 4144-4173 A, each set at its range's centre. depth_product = 3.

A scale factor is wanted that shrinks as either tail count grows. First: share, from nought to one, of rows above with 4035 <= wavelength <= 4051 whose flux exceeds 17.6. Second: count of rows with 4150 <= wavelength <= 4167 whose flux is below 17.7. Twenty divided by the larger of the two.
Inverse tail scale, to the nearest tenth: 20.0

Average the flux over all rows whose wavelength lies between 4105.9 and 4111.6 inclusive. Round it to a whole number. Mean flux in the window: 14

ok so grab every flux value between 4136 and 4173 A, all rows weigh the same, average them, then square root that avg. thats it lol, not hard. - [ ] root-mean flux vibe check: 4.20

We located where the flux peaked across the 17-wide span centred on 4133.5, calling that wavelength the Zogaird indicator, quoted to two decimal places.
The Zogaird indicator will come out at 4137.23 A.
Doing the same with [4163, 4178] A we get 4165.91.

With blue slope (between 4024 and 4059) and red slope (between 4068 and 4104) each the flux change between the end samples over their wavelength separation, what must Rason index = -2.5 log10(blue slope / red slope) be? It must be 1.4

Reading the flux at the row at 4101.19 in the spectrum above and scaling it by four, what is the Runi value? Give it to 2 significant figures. 55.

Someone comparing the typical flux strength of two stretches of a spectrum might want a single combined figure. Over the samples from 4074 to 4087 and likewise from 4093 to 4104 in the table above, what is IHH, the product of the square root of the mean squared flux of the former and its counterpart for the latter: 248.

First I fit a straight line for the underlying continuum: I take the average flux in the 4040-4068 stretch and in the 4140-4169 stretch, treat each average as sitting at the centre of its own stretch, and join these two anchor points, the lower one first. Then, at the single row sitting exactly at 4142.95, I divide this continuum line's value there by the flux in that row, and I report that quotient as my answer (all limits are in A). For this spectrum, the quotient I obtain 1.07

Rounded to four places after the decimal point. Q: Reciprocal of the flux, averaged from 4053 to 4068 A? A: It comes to 0.0567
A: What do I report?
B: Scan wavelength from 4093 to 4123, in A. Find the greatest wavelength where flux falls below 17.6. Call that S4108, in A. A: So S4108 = 4122.02 A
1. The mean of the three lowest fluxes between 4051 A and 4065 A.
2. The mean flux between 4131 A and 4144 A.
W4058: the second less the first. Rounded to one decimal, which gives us -0.6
